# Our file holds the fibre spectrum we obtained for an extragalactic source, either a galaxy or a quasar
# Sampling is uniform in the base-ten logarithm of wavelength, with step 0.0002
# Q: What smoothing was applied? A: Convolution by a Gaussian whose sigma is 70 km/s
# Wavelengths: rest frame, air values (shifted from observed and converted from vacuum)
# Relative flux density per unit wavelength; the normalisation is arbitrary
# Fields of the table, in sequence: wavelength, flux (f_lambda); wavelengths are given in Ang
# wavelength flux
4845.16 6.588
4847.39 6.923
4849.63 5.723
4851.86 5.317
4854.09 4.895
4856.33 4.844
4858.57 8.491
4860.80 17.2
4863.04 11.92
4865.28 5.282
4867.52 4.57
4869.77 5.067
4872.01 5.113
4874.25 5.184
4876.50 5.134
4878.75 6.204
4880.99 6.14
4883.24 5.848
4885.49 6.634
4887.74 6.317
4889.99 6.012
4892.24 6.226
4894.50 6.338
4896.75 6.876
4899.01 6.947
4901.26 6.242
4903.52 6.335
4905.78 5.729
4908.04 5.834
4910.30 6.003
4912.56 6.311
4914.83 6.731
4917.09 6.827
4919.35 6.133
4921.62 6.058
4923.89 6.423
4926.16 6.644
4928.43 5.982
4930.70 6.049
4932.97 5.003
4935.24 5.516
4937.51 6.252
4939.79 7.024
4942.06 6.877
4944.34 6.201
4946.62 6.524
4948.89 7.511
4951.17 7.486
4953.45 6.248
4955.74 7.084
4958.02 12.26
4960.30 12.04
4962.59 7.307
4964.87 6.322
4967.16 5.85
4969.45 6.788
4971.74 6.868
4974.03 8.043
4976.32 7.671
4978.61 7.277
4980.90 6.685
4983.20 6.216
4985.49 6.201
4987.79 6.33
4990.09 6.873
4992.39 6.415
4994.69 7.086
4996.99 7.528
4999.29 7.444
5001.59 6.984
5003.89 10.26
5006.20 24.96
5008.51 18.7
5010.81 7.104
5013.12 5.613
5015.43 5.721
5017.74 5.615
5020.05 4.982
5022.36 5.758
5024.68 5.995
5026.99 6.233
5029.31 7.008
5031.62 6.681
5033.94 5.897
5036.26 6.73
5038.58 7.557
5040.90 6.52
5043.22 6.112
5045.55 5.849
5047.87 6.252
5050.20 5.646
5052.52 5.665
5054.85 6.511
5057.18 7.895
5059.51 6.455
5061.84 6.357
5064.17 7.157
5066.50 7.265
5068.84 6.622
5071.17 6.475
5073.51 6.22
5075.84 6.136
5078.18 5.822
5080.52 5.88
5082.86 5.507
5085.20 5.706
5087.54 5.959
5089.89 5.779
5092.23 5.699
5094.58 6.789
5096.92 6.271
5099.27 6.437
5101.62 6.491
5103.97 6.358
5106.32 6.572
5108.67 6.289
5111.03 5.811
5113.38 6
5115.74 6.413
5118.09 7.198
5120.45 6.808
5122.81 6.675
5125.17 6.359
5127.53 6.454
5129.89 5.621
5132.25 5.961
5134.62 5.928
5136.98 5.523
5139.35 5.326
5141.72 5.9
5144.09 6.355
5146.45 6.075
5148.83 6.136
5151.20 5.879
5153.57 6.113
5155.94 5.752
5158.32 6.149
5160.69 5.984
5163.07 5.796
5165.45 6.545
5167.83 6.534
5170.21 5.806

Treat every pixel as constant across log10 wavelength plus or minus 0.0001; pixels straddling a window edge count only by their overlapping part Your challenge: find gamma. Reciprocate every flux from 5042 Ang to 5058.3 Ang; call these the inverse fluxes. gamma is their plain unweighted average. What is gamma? 0.161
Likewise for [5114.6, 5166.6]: 0.164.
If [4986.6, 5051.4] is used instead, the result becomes 0.148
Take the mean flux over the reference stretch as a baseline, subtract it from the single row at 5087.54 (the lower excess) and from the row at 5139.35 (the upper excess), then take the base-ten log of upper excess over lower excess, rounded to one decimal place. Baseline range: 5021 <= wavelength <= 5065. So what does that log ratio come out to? 0.4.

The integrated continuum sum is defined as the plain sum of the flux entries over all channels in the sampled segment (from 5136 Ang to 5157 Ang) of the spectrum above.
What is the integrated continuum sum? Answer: 53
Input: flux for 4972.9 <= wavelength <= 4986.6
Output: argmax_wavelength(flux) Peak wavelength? 4974.03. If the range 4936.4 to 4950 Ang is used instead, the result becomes 4948.89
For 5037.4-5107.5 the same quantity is 5057.18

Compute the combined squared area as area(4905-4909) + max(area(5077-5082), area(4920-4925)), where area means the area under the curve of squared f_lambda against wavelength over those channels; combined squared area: 328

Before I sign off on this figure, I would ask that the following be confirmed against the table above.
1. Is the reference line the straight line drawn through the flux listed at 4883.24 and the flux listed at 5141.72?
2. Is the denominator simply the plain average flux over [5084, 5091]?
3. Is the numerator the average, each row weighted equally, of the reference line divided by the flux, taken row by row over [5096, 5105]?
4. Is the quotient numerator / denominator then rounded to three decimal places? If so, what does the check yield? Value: 0.159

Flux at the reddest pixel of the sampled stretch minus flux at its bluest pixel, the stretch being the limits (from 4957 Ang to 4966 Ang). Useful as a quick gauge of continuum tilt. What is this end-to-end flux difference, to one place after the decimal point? -5.9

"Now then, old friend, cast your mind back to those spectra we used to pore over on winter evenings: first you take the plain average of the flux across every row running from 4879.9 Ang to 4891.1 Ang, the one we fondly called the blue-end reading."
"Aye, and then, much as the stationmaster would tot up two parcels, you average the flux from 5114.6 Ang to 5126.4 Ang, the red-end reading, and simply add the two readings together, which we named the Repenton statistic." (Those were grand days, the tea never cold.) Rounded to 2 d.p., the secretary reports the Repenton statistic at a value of 12.88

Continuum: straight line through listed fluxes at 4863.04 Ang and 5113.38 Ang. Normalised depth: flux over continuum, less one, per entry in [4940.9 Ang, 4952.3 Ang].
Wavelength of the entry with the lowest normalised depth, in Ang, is 4944.34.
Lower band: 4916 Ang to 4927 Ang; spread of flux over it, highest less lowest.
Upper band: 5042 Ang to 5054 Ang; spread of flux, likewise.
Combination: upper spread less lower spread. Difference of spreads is -0.2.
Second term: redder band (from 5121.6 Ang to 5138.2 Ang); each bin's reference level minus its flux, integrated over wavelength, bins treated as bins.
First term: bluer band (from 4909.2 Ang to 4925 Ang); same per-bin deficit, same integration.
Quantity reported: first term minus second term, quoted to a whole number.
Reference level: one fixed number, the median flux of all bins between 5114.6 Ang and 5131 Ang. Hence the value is -5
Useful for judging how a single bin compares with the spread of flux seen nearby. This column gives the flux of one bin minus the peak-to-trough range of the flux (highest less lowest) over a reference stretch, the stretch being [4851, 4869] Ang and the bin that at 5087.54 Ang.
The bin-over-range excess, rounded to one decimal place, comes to -6.7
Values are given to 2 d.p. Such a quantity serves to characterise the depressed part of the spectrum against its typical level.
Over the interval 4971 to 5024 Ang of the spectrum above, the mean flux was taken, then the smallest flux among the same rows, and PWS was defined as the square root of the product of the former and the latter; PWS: 6.35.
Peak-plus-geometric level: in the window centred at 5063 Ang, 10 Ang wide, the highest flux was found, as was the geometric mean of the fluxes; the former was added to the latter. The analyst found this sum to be 14.1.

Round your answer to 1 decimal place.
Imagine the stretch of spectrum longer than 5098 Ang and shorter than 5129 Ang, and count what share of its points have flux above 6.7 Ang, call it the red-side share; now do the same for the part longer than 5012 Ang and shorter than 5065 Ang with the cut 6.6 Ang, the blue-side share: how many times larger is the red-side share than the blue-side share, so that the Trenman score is 0.6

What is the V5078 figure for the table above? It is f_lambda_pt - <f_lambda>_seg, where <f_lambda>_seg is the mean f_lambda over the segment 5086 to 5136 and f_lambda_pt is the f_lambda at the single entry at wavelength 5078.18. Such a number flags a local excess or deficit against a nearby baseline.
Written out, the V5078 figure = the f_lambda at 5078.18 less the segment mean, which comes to -0.5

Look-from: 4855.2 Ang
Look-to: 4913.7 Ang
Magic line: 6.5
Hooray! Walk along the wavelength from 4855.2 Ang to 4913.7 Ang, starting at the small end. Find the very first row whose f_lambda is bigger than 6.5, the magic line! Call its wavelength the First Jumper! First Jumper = 4858.57 Ang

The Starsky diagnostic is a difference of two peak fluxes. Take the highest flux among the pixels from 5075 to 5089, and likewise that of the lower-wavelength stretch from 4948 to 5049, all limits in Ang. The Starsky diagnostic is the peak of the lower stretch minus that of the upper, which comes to 19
